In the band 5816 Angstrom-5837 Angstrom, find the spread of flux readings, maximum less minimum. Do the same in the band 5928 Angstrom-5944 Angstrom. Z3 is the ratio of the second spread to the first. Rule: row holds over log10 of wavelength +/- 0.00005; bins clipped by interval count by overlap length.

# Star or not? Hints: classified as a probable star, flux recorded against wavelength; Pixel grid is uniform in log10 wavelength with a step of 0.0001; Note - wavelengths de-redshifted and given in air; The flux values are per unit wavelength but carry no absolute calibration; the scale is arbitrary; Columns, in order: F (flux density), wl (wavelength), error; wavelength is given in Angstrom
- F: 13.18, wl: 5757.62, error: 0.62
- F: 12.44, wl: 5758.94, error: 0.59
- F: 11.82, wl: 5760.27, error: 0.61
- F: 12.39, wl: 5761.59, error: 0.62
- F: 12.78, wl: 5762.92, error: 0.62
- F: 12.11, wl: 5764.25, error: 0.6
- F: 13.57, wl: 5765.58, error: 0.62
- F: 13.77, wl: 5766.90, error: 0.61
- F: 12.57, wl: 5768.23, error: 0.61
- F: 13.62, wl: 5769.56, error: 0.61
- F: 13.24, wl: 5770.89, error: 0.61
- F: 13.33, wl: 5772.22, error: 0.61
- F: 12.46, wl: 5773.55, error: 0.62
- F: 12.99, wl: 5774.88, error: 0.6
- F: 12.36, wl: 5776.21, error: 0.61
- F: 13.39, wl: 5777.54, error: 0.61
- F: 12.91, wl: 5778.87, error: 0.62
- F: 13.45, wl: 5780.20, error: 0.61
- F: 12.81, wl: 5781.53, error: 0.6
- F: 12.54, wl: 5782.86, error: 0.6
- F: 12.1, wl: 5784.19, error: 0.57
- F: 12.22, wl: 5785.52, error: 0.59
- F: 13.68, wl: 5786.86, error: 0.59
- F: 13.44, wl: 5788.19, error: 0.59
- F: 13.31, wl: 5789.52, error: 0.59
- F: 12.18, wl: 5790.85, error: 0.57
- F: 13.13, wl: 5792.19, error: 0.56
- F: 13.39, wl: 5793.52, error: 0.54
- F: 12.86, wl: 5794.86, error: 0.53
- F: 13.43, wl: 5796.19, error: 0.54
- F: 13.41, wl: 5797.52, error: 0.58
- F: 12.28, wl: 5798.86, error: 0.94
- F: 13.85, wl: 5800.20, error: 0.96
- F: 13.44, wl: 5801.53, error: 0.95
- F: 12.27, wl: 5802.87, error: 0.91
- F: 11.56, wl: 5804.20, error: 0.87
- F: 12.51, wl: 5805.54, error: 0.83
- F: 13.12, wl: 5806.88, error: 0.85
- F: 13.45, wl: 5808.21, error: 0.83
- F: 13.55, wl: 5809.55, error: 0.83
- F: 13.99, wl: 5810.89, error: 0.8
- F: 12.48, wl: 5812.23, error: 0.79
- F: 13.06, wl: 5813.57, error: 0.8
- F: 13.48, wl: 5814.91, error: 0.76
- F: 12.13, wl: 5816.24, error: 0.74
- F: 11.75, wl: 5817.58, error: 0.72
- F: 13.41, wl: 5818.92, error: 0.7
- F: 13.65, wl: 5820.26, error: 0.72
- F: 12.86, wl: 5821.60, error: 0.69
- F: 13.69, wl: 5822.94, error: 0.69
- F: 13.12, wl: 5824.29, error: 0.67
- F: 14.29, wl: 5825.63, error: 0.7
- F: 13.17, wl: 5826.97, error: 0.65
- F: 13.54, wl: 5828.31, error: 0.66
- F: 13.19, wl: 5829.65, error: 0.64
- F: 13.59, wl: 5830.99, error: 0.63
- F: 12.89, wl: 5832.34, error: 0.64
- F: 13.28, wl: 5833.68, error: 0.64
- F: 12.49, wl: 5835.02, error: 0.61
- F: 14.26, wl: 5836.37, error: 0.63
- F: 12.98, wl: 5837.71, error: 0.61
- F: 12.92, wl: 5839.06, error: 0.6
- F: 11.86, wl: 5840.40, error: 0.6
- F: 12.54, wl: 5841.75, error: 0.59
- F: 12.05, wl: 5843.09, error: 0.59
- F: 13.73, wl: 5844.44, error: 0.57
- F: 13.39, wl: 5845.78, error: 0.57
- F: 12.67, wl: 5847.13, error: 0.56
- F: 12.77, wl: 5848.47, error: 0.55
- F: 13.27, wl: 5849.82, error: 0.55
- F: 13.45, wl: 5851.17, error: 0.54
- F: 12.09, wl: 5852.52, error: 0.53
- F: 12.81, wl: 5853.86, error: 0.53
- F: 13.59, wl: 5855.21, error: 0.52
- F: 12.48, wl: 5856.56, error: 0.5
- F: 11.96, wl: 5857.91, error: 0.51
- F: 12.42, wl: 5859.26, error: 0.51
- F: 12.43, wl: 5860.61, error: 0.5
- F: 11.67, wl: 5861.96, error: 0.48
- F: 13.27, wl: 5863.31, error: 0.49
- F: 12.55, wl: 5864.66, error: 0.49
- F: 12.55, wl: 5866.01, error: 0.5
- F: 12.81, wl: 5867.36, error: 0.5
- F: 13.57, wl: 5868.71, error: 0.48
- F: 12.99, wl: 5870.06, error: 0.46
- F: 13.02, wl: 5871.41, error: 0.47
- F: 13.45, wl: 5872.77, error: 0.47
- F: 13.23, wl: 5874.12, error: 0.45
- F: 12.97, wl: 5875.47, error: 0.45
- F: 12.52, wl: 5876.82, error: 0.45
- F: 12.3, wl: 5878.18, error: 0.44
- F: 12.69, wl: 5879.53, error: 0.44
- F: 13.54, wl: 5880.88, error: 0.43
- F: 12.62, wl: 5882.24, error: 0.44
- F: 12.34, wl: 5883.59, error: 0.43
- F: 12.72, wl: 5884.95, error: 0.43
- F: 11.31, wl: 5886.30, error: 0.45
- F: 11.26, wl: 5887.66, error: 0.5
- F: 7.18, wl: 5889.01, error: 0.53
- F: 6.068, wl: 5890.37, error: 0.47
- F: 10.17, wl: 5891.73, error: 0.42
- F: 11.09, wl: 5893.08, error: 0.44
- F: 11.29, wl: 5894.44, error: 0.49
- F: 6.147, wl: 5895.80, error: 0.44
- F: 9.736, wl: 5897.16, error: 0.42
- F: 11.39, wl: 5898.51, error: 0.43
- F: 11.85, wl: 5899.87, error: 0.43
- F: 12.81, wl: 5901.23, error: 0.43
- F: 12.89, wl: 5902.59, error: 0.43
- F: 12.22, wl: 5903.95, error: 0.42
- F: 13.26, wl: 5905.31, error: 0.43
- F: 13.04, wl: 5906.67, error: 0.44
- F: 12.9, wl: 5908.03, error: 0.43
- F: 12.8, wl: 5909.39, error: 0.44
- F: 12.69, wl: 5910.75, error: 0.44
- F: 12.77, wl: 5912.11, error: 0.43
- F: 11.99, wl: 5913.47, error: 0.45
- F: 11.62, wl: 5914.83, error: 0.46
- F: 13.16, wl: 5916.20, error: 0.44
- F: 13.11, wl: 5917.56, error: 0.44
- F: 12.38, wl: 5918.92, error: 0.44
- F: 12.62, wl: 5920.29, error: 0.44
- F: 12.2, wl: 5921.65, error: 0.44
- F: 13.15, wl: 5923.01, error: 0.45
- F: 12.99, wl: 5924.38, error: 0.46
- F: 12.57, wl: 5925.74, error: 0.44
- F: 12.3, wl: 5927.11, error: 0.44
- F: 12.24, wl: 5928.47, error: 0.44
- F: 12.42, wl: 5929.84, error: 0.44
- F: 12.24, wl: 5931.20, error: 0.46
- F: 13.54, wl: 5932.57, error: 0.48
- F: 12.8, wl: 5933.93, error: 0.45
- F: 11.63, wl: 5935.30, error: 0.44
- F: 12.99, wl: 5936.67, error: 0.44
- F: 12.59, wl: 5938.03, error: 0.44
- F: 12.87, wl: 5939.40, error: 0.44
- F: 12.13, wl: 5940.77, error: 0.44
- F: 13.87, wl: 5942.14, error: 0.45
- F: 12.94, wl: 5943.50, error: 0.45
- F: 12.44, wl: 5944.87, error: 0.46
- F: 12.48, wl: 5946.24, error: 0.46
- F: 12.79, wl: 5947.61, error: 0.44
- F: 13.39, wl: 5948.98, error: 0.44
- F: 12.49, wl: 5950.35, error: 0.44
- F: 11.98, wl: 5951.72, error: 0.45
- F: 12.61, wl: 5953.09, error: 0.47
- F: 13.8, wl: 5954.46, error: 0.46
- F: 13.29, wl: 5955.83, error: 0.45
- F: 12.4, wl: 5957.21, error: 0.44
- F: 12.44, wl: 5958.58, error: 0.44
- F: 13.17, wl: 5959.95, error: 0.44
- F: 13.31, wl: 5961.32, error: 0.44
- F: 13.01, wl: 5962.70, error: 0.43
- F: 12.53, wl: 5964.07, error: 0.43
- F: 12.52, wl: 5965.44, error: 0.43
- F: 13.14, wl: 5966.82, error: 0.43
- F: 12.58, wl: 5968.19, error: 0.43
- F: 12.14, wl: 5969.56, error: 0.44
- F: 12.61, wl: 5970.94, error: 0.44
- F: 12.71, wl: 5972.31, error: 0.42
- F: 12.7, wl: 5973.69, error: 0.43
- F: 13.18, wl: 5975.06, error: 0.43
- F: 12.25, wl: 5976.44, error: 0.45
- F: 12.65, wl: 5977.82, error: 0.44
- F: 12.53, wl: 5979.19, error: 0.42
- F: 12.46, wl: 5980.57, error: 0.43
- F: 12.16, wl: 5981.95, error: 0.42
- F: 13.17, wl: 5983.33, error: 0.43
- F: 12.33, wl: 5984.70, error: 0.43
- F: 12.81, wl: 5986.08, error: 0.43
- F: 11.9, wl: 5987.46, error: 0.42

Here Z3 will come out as 0.88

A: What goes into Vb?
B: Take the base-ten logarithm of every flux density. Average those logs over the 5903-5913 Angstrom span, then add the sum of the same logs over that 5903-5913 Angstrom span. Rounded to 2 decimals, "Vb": 8.86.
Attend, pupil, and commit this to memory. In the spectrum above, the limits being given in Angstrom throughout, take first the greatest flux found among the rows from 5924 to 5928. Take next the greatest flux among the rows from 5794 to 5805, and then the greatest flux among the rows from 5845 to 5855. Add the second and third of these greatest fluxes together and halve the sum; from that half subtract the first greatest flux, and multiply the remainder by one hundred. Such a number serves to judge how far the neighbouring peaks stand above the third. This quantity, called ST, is 66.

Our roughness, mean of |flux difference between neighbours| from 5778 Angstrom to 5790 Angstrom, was 0.48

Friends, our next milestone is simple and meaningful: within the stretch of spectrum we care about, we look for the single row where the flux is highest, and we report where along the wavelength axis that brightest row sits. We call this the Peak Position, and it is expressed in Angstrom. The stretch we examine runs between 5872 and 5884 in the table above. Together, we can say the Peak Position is 5880.88 Angstrom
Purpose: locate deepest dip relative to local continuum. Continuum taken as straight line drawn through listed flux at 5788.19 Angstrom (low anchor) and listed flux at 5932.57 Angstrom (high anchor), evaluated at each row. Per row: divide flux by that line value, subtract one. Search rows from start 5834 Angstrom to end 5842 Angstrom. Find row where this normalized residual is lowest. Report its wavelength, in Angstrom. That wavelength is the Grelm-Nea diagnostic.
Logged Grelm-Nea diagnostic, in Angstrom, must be 5840.40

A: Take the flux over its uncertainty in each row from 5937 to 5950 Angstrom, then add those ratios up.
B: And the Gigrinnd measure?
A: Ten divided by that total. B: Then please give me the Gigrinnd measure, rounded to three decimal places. 0.039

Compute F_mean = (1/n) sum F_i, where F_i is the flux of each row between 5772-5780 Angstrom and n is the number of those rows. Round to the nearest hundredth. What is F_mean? 12.91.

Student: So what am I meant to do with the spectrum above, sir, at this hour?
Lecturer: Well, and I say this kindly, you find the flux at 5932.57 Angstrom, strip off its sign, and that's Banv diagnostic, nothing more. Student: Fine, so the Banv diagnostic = 13.5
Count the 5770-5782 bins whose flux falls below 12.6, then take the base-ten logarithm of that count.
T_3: 0.30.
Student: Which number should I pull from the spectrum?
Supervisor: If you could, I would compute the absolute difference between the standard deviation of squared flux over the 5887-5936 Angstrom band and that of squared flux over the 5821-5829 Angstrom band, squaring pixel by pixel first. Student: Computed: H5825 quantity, 23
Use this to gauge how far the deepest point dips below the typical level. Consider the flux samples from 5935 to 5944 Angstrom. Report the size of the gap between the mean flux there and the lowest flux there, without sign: 1.1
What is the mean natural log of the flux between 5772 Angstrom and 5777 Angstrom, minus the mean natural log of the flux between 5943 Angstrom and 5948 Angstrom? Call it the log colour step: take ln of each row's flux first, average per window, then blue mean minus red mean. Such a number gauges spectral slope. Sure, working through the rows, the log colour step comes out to 0.009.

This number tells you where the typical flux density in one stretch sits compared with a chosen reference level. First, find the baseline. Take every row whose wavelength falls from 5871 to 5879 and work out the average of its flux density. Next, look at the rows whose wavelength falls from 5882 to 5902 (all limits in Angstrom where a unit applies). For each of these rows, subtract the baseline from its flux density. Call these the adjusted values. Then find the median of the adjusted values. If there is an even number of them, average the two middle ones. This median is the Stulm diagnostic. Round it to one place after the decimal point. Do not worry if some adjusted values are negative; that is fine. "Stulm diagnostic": -1.6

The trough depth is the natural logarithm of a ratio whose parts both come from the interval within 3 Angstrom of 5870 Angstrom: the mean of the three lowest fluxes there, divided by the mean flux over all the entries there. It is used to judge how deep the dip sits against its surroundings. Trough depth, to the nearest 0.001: -0.017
